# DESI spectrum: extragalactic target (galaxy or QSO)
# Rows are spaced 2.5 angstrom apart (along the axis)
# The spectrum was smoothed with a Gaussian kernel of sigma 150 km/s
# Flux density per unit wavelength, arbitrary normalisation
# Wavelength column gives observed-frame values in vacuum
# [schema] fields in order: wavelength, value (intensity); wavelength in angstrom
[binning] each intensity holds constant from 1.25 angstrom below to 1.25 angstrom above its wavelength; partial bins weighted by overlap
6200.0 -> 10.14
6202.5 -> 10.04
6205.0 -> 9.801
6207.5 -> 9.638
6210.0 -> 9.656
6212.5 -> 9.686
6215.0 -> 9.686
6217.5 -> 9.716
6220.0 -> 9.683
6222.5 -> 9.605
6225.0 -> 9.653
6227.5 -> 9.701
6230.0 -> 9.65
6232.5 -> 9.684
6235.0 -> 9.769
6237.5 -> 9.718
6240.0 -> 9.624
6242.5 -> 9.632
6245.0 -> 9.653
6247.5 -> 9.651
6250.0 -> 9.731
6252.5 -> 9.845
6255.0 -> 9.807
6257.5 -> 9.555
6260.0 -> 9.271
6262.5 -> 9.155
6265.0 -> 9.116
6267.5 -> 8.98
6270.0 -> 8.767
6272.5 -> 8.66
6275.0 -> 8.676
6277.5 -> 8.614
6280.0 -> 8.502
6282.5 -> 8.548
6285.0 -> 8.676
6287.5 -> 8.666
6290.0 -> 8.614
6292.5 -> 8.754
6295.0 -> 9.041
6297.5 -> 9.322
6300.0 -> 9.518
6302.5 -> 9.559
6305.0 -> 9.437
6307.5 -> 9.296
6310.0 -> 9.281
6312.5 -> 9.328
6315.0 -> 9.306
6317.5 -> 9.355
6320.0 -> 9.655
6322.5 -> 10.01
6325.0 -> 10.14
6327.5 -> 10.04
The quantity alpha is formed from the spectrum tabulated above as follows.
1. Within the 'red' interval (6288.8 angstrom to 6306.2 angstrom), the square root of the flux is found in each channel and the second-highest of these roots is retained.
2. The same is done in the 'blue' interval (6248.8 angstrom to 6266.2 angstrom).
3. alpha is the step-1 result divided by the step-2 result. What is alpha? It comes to 0.99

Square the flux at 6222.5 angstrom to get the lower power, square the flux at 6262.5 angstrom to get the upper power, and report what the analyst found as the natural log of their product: 8.95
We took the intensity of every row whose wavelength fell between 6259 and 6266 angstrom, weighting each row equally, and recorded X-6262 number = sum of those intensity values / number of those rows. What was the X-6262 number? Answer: 9.18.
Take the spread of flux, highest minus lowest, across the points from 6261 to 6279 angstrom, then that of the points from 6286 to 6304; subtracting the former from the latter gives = 0.4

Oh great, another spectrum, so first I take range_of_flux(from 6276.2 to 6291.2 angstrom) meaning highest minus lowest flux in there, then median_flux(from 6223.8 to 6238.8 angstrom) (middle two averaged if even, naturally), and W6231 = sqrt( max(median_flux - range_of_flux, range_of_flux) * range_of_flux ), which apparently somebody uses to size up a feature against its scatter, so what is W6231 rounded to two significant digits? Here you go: 1.3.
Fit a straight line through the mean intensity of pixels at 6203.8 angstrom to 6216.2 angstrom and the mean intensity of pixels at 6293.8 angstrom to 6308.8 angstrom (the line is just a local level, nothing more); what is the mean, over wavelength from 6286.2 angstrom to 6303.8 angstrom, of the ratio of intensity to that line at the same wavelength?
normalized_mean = 0.97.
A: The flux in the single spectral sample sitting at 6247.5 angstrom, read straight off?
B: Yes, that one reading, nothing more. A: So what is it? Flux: 9.651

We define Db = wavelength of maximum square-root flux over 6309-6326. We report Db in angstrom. 6325.0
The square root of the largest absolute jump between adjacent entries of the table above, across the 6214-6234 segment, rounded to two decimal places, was 0.28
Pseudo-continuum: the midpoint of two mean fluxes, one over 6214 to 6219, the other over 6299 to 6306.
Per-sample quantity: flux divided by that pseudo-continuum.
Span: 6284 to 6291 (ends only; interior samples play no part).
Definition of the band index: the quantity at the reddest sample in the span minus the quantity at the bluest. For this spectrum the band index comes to -0.006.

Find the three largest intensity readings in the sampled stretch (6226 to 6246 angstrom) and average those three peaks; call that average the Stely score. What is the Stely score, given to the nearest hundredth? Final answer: 9.73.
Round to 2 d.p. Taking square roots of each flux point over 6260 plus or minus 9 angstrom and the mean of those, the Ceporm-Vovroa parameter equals 3.06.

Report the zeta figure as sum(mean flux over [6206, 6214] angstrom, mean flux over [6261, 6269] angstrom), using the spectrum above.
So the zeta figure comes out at 18.7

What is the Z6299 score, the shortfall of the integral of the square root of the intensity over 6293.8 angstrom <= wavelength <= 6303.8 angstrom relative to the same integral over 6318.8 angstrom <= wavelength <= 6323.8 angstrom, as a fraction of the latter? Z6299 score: -0.95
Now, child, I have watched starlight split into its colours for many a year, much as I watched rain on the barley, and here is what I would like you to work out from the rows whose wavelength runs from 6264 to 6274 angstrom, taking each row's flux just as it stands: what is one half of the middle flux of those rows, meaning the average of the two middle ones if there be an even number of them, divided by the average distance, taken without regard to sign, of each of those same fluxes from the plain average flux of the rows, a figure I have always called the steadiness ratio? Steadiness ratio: 27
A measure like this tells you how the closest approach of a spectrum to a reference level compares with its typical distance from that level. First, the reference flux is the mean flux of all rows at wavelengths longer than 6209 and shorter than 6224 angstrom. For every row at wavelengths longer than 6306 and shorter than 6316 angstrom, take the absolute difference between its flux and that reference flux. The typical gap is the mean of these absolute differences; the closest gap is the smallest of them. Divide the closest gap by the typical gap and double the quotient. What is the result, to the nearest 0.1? 1.9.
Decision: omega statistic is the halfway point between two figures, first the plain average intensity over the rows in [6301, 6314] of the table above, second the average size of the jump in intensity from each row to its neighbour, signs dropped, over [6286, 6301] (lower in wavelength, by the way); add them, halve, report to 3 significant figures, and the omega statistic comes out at 4.79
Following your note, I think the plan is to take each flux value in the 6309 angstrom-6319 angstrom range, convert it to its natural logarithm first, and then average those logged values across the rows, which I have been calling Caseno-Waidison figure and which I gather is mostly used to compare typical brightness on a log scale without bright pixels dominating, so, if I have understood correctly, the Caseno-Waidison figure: 2.23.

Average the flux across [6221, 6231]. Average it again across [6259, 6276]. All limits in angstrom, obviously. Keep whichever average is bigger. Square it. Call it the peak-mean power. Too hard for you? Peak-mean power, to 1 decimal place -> 93.2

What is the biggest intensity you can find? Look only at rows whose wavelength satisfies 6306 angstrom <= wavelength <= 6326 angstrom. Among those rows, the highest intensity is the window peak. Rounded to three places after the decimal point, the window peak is 10.140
